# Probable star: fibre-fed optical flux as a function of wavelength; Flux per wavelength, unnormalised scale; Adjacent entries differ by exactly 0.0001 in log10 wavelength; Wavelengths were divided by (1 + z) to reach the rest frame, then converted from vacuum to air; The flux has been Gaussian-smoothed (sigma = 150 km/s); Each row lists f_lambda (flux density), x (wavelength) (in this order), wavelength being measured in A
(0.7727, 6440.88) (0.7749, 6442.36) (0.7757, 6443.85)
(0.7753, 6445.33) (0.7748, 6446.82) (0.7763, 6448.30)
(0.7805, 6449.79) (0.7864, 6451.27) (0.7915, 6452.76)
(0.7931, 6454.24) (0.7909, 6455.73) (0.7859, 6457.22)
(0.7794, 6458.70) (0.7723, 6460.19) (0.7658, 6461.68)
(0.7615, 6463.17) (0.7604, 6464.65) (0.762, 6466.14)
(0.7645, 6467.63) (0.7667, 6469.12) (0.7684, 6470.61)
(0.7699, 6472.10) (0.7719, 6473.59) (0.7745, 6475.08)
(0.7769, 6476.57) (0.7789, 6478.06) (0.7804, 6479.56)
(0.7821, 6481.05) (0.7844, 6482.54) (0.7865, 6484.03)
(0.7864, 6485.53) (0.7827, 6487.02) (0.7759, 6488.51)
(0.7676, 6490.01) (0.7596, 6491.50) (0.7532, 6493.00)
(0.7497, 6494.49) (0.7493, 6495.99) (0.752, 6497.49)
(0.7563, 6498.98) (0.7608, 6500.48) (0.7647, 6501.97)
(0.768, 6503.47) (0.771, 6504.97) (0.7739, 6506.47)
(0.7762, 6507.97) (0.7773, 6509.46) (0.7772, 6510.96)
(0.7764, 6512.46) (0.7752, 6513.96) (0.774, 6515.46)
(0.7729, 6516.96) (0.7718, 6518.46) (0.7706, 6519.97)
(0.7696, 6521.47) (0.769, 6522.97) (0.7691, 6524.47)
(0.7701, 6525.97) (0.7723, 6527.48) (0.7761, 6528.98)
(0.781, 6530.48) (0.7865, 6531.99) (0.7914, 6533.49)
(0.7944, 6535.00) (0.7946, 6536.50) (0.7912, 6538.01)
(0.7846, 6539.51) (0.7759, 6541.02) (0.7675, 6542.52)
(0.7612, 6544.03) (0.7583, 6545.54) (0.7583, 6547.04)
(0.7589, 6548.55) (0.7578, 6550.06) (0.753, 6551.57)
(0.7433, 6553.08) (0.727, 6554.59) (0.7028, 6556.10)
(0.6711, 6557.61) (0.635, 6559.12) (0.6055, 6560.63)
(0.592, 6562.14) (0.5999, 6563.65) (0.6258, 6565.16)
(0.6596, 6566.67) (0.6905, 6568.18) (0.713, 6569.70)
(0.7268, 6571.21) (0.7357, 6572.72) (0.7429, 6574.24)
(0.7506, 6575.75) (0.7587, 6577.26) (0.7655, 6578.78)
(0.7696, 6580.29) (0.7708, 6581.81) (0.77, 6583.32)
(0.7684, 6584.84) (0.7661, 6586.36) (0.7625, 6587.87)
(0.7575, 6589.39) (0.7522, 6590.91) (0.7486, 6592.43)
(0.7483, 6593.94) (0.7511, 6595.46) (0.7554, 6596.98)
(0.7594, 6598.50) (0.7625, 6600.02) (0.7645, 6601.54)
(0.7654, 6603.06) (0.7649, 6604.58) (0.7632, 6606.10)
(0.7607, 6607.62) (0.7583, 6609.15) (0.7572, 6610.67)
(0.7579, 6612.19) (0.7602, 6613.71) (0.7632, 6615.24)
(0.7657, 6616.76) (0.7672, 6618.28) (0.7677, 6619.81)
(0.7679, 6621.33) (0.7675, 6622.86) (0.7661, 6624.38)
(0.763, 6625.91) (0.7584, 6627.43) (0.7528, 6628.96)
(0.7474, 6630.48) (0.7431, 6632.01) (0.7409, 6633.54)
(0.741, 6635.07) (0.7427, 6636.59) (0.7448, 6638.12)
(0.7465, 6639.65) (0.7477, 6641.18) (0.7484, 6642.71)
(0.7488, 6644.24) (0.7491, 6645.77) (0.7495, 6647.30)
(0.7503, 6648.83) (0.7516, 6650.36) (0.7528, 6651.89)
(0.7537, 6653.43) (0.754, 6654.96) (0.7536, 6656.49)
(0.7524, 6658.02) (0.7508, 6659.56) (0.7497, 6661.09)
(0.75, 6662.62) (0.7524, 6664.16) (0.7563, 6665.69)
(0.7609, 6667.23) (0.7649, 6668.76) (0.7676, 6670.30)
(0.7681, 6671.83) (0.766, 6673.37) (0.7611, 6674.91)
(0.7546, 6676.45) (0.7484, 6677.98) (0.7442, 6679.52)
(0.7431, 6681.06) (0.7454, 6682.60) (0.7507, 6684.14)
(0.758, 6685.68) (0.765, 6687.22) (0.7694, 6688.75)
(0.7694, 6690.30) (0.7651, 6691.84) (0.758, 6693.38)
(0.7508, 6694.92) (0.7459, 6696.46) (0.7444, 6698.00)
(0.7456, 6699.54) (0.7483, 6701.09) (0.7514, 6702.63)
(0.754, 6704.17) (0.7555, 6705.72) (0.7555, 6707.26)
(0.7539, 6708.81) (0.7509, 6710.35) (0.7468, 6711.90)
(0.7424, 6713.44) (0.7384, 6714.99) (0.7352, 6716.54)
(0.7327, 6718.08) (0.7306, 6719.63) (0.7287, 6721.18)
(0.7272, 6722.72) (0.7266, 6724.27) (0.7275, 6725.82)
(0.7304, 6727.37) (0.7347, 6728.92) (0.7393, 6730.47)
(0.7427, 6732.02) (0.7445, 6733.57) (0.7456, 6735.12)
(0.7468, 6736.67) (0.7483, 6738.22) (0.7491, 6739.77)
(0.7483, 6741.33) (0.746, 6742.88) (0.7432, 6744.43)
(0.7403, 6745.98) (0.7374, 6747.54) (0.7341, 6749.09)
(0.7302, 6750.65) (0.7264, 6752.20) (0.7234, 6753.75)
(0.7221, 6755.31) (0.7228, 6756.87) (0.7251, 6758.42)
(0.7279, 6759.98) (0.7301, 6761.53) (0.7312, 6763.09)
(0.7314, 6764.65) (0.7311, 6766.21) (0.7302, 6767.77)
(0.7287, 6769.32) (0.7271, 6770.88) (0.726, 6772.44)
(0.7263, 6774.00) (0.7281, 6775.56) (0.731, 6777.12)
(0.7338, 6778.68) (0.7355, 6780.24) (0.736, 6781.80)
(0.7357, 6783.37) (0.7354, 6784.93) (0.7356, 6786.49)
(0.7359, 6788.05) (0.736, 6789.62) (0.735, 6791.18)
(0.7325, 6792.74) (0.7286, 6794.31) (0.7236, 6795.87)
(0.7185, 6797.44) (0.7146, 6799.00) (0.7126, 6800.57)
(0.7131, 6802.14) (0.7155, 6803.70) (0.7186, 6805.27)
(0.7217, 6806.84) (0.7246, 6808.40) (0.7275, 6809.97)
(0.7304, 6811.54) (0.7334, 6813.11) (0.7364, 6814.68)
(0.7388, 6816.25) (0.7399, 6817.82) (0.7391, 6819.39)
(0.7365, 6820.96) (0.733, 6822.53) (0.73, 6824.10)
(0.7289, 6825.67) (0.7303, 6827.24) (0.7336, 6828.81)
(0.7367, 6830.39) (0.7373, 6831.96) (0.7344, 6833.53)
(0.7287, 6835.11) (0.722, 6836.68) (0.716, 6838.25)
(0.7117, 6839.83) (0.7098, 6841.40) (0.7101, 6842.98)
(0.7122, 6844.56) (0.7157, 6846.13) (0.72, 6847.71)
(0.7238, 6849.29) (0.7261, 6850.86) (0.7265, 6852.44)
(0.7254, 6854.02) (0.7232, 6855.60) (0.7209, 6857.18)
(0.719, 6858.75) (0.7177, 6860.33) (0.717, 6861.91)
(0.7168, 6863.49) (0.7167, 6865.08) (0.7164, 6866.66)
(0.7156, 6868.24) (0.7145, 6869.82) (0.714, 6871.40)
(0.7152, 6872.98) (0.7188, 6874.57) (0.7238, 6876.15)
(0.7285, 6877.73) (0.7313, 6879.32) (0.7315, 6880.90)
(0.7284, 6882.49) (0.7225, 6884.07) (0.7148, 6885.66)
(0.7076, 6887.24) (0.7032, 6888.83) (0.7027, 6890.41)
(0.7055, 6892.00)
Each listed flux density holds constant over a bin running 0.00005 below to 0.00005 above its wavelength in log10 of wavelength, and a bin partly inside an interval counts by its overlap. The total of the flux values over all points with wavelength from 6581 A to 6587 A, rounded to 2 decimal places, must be 3.08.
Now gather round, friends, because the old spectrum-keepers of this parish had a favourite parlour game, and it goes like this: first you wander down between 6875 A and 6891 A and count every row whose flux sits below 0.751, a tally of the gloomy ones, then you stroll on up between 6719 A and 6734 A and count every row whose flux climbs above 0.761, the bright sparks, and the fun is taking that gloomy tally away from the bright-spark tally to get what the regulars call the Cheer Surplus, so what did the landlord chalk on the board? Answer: -10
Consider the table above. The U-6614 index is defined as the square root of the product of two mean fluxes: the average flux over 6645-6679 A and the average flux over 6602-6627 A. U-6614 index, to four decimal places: 0.7594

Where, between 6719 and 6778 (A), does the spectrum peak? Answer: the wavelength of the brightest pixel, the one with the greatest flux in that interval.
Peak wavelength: 6739.77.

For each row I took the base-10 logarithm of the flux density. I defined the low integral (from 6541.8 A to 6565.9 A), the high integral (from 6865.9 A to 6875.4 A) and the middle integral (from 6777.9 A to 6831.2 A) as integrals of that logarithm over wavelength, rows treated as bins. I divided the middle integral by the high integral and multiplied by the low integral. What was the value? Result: -19.9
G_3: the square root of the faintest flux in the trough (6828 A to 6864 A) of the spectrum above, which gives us 0.842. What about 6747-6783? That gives 0.850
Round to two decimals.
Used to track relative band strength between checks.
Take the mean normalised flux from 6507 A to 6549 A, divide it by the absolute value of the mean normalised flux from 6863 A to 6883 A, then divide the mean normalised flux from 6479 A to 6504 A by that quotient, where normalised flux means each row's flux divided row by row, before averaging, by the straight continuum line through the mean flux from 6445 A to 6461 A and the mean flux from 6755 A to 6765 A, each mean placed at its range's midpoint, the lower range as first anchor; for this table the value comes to 1.00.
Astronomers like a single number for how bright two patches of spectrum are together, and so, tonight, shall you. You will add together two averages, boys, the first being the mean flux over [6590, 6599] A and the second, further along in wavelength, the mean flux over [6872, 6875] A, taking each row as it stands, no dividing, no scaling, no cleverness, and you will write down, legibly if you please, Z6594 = 1.47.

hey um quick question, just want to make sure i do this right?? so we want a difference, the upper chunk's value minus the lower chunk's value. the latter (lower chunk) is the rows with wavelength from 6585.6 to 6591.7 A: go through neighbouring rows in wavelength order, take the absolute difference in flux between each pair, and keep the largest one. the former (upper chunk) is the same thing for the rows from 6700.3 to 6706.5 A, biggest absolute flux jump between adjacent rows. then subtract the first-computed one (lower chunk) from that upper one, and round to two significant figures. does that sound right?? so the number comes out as -0.0022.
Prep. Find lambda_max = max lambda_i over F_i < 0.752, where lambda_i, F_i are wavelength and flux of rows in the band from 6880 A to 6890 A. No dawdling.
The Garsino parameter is 6888.83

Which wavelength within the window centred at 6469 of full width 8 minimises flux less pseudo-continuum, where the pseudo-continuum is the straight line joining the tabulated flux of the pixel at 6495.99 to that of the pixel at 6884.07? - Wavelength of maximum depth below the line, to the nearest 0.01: 6466.14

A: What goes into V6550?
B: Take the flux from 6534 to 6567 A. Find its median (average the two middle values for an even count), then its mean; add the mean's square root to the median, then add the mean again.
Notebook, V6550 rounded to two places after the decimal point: 2.32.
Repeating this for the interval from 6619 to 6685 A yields 2.37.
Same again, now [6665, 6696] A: 2.39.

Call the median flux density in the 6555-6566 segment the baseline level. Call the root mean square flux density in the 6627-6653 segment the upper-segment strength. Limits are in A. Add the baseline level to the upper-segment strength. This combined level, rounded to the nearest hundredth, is 1.37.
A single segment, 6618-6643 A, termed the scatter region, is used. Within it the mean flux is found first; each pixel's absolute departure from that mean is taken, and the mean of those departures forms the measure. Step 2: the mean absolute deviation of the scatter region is 0.0096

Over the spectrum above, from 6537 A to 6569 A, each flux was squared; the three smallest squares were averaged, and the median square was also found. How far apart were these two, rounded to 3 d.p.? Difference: 0.194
